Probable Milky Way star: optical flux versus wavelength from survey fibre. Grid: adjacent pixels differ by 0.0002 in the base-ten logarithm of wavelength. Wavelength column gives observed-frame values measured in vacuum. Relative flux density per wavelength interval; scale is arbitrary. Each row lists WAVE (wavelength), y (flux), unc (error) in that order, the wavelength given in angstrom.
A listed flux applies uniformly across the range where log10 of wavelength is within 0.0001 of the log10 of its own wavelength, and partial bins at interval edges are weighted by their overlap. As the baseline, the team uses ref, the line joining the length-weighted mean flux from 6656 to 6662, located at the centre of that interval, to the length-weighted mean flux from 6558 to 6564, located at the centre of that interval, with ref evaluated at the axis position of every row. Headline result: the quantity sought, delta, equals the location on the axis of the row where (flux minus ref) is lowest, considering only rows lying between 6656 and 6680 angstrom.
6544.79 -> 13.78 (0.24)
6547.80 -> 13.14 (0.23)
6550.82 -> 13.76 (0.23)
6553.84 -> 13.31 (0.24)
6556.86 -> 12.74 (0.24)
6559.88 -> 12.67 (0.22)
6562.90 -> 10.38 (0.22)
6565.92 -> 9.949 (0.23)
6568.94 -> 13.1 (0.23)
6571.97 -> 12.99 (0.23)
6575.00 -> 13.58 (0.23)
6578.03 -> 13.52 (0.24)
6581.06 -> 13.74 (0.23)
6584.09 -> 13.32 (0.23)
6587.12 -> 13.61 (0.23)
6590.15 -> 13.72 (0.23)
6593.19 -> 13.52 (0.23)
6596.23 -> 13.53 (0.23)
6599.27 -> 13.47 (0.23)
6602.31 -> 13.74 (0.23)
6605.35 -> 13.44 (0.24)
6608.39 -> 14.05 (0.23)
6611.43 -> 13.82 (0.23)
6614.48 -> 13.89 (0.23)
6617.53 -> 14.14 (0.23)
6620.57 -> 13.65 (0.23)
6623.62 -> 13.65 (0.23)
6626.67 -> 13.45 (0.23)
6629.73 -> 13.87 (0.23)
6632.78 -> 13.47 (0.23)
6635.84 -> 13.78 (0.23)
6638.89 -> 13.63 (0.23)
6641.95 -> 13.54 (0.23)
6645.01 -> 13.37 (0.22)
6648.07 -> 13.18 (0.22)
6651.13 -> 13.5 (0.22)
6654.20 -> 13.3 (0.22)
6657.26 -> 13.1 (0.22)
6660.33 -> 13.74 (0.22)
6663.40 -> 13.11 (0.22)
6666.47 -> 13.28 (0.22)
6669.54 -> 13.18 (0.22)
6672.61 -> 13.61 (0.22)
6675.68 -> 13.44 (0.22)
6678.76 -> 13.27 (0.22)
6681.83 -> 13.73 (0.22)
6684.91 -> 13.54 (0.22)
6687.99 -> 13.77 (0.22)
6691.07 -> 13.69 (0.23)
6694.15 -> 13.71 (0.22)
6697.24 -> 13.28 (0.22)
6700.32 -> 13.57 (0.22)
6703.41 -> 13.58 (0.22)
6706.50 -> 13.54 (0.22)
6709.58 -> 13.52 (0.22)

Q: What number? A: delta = 6678.76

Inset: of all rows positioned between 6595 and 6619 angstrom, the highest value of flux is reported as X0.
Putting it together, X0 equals 14.14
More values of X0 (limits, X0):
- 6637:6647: 13.63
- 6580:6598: 13.74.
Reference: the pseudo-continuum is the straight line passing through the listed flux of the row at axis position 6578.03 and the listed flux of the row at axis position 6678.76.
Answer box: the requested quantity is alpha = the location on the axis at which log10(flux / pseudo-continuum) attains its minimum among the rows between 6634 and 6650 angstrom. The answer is 6648.07 angstrom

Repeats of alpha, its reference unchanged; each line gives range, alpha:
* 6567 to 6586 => 6571.97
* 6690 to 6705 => 6697.24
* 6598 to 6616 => 6605.35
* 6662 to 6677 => 6663.40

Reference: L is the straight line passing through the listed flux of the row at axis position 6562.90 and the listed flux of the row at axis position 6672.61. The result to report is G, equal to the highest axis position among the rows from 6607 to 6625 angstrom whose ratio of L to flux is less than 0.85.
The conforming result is 6617.53 angstrom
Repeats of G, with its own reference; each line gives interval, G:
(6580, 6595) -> 6593.19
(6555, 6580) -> 6578.03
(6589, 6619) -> 6617.53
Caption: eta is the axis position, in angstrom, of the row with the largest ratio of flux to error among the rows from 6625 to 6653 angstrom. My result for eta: 6651.13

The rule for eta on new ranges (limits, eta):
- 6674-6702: 6687.99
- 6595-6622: 6617.53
